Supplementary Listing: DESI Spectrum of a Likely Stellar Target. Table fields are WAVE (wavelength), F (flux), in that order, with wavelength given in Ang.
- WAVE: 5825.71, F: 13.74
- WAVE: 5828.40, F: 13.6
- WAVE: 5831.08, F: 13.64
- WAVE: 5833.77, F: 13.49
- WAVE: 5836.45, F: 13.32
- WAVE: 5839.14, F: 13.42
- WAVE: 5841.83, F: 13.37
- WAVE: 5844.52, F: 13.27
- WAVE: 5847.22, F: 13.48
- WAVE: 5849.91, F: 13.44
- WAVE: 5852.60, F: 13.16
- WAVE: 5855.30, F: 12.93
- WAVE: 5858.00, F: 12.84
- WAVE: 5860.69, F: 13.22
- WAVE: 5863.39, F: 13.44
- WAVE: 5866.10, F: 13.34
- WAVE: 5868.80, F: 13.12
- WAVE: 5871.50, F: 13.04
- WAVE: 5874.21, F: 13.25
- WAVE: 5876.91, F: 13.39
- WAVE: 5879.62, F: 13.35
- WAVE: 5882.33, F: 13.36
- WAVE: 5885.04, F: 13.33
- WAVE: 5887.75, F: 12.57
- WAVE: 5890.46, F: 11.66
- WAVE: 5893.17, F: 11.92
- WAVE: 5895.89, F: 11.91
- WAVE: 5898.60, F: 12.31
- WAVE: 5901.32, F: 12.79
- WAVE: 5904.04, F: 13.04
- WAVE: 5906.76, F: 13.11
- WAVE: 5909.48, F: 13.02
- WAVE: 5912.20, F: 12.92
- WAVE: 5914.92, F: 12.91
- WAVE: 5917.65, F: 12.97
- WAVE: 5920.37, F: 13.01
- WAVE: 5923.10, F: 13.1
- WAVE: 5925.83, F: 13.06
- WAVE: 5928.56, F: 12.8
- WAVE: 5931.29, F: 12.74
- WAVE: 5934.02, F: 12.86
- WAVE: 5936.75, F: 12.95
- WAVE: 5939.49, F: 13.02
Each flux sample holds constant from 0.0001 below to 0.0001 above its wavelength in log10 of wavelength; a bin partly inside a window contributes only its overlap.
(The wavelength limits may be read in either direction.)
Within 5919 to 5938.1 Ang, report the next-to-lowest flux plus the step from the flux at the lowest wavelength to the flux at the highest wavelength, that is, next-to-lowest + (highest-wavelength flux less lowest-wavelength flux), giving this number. 12.7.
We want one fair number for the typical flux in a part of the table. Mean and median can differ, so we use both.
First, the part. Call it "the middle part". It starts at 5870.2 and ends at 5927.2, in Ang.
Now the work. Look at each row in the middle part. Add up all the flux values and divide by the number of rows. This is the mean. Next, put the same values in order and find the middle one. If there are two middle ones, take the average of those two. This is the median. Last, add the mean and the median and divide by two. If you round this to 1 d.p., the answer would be 12.9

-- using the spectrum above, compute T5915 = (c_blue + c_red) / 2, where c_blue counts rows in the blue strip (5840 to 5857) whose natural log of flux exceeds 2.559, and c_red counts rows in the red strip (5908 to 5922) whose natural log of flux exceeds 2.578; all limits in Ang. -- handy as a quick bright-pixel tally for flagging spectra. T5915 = 3.0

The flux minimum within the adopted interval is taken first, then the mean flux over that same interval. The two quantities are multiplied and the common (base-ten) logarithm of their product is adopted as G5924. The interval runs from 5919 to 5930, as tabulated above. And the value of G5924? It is 2.22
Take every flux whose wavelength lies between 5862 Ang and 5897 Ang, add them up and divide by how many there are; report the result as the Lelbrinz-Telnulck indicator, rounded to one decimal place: 12.9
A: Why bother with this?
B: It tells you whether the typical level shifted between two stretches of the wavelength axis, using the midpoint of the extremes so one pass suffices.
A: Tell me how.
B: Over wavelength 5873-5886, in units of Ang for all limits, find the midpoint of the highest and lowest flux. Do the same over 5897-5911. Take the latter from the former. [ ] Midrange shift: 0.61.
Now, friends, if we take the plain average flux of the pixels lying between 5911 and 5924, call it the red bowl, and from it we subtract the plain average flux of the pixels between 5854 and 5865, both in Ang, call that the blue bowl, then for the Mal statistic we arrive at -0.13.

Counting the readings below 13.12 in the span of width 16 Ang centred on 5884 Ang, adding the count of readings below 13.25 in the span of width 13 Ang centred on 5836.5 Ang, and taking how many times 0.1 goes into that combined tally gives 20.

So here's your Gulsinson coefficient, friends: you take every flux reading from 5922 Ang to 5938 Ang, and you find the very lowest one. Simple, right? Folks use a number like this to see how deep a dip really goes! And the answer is 12.74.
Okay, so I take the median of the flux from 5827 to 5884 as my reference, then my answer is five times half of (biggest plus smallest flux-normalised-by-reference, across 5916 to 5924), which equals 4.88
